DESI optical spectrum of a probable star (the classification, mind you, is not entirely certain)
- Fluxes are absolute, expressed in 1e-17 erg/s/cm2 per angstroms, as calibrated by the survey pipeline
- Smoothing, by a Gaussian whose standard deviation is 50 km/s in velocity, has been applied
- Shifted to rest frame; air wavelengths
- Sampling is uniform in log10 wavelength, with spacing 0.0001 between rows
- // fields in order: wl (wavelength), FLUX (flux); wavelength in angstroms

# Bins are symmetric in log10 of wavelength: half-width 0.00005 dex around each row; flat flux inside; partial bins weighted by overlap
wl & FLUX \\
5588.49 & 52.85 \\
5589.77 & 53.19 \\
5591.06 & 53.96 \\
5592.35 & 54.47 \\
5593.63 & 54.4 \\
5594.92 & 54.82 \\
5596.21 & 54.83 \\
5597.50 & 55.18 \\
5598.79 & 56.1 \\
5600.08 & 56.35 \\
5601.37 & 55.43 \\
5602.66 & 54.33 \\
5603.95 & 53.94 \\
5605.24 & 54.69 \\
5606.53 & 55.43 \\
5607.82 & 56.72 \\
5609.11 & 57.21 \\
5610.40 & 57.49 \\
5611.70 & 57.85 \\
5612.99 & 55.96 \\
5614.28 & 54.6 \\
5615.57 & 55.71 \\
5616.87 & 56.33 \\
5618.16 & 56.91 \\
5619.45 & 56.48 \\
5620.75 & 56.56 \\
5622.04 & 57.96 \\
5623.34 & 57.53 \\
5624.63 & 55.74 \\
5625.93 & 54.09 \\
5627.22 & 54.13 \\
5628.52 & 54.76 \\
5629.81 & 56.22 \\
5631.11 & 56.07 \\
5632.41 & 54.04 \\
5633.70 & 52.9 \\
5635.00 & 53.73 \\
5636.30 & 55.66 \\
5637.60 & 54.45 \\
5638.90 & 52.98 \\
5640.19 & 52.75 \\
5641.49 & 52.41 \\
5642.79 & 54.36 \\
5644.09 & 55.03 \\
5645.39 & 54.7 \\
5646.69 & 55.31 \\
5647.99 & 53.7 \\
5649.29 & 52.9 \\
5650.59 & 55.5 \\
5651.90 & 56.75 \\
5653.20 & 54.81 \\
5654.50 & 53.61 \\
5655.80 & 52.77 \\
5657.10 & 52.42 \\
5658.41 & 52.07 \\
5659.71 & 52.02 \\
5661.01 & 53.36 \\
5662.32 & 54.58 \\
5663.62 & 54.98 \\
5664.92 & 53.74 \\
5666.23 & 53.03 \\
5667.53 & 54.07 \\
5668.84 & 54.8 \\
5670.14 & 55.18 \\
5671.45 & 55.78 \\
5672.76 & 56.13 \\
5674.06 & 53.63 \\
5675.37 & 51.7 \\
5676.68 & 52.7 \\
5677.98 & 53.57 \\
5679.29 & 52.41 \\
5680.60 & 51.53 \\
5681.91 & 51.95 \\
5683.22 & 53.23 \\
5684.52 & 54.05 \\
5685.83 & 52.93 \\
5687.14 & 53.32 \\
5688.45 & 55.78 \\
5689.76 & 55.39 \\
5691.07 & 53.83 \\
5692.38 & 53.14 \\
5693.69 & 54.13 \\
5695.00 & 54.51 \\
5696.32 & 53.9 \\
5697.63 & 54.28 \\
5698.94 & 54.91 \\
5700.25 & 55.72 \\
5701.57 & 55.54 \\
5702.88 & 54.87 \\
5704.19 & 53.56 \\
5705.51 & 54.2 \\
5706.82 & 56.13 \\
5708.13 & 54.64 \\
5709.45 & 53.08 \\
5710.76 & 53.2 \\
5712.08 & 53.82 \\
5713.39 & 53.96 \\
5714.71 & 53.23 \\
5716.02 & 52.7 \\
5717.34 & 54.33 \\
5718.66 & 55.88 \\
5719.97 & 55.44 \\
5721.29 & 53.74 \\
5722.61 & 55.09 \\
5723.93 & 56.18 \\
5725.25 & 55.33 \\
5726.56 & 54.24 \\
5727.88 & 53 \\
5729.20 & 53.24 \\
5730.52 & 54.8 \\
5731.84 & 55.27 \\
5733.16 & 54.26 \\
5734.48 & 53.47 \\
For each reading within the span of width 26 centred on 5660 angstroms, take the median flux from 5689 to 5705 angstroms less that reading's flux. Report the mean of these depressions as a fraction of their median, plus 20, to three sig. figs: 20.6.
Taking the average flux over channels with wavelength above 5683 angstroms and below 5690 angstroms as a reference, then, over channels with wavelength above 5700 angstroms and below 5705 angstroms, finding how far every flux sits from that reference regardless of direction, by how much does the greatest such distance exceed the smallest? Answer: 1.0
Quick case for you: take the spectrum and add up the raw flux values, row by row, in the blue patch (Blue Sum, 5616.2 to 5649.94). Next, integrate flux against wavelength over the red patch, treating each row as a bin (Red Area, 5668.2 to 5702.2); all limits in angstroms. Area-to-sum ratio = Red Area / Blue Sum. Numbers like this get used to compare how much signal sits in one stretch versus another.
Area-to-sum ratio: 1.29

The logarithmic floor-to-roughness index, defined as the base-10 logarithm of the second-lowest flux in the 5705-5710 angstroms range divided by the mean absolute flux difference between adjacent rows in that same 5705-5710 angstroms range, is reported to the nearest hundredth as 1.51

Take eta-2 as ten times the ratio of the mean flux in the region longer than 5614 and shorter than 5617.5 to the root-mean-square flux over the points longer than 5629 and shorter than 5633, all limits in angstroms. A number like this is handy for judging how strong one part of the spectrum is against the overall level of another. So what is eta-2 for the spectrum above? 10.0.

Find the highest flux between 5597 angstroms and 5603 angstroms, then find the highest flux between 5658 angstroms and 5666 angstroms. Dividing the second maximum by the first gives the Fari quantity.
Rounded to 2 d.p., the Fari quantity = 0.98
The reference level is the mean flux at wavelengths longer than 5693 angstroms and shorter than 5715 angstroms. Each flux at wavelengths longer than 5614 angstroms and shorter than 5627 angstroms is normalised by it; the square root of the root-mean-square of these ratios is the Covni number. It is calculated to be 1.02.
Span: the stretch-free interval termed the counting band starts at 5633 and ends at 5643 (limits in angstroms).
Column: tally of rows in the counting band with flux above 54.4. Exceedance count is 2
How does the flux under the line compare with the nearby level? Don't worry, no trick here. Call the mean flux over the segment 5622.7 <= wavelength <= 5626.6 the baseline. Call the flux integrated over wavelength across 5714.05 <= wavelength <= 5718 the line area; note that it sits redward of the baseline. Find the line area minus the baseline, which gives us 155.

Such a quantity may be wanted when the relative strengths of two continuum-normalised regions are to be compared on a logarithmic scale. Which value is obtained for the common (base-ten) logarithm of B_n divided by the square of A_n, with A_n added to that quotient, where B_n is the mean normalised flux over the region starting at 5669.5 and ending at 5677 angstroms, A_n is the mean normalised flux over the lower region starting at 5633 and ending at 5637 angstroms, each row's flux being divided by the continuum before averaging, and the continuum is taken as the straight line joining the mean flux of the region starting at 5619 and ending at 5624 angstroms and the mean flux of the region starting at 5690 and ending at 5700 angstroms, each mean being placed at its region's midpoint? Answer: 0.308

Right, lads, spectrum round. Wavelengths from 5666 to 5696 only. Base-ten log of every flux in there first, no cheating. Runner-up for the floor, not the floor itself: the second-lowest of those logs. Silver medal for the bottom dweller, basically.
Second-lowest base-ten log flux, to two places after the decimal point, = 1.71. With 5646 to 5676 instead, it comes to 1.72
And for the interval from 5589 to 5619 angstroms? 1.73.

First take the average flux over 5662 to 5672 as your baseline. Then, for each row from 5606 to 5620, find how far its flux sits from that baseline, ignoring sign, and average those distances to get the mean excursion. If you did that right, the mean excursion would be 1.9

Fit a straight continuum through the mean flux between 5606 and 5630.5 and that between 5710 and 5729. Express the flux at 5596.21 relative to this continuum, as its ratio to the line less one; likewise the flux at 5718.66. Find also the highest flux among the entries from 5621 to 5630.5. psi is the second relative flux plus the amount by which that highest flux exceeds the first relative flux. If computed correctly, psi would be 58.0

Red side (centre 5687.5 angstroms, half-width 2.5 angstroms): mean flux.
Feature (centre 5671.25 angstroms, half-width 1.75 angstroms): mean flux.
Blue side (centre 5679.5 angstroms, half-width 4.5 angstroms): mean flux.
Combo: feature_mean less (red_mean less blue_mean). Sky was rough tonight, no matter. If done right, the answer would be 53.8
